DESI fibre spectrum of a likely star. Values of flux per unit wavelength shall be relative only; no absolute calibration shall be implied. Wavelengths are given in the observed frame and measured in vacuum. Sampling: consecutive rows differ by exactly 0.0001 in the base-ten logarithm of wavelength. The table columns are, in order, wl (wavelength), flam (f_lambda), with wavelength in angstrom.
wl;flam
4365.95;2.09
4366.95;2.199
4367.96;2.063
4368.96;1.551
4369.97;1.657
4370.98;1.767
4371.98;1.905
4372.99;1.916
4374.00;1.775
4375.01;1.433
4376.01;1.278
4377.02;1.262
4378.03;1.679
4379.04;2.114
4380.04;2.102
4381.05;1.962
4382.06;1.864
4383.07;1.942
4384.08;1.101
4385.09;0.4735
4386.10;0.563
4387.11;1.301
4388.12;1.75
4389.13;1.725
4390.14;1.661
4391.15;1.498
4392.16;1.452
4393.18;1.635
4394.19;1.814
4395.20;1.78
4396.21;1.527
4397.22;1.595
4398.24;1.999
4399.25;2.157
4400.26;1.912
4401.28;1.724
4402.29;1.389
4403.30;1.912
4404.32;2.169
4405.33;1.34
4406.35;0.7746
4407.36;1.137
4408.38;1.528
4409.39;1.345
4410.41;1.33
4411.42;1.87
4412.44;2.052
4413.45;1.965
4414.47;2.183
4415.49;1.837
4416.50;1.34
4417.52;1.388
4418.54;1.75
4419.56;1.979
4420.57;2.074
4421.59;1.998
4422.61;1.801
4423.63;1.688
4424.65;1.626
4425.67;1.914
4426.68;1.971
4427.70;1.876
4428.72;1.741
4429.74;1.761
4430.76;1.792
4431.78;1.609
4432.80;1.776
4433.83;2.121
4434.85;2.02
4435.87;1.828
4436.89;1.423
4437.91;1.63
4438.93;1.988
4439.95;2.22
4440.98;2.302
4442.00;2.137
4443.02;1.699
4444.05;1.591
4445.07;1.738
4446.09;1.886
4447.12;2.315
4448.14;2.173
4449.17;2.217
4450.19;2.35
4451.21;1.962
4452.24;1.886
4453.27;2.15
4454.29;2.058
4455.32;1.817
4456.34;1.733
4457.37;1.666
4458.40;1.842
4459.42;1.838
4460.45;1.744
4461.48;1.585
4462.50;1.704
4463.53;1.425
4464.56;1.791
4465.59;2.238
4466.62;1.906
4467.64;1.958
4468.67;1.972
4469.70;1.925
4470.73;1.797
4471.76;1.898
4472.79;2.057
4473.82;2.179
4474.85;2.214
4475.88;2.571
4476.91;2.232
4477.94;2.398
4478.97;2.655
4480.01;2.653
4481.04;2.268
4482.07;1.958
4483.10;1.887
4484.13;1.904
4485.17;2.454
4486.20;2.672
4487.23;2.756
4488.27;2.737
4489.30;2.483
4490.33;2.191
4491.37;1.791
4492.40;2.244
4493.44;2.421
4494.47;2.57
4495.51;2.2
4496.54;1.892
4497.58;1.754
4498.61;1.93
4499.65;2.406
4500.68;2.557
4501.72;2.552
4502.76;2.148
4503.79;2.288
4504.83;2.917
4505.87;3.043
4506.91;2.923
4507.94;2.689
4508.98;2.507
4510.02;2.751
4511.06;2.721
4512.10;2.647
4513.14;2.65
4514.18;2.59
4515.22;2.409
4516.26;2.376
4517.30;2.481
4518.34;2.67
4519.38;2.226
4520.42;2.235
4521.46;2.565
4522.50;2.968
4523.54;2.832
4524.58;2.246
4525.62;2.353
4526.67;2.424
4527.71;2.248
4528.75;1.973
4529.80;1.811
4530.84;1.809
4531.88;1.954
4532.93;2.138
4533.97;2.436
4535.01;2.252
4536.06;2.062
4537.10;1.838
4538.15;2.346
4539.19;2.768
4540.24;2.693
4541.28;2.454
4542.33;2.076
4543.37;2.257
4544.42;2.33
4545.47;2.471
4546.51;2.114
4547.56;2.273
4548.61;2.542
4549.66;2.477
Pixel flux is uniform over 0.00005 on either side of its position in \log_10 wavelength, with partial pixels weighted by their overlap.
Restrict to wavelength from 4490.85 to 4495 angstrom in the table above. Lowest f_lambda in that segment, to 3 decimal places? 1.791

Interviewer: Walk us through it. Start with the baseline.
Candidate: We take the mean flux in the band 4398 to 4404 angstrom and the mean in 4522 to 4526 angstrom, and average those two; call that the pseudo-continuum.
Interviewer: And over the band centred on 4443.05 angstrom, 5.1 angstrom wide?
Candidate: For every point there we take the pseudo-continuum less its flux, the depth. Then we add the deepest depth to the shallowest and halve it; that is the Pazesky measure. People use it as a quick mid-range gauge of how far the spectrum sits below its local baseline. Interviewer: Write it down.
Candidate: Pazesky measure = 0.28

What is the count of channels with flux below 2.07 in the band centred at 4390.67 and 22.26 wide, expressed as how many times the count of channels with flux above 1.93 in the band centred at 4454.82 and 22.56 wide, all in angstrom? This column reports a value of 2.5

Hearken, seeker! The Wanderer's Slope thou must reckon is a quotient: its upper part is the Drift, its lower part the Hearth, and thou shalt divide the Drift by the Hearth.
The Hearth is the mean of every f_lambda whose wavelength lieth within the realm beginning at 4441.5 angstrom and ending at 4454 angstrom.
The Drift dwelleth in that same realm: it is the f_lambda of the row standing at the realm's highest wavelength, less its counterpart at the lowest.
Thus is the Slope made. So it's 0.0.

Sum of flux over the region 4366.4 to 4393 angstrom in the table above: 42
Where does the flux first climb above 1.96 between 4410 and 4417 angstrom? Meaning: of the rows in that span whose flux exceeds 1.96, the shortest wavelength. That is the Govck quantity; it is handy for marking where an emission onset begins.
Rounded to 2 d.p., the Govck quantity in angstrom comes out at 4412.44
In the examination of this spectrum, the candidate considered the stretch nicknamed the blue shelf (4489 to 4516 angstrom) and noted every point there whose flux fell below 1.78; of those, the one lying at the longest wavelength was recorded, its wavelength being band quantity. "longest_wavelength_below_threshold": 4497.58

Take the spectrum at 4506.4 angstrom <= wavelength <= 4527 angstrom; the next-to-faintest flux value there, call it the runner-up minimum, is 2.235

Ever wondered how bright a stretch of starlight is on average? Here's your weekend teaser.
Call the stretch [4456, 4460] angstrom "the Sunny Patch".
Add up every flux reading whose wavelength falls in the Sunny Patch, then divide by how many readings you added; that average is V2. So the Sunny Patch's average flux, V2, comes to 1.8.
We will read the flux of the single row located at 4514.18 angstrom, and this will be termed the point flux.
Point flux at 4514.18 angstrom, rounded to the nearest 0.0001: 2.5900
